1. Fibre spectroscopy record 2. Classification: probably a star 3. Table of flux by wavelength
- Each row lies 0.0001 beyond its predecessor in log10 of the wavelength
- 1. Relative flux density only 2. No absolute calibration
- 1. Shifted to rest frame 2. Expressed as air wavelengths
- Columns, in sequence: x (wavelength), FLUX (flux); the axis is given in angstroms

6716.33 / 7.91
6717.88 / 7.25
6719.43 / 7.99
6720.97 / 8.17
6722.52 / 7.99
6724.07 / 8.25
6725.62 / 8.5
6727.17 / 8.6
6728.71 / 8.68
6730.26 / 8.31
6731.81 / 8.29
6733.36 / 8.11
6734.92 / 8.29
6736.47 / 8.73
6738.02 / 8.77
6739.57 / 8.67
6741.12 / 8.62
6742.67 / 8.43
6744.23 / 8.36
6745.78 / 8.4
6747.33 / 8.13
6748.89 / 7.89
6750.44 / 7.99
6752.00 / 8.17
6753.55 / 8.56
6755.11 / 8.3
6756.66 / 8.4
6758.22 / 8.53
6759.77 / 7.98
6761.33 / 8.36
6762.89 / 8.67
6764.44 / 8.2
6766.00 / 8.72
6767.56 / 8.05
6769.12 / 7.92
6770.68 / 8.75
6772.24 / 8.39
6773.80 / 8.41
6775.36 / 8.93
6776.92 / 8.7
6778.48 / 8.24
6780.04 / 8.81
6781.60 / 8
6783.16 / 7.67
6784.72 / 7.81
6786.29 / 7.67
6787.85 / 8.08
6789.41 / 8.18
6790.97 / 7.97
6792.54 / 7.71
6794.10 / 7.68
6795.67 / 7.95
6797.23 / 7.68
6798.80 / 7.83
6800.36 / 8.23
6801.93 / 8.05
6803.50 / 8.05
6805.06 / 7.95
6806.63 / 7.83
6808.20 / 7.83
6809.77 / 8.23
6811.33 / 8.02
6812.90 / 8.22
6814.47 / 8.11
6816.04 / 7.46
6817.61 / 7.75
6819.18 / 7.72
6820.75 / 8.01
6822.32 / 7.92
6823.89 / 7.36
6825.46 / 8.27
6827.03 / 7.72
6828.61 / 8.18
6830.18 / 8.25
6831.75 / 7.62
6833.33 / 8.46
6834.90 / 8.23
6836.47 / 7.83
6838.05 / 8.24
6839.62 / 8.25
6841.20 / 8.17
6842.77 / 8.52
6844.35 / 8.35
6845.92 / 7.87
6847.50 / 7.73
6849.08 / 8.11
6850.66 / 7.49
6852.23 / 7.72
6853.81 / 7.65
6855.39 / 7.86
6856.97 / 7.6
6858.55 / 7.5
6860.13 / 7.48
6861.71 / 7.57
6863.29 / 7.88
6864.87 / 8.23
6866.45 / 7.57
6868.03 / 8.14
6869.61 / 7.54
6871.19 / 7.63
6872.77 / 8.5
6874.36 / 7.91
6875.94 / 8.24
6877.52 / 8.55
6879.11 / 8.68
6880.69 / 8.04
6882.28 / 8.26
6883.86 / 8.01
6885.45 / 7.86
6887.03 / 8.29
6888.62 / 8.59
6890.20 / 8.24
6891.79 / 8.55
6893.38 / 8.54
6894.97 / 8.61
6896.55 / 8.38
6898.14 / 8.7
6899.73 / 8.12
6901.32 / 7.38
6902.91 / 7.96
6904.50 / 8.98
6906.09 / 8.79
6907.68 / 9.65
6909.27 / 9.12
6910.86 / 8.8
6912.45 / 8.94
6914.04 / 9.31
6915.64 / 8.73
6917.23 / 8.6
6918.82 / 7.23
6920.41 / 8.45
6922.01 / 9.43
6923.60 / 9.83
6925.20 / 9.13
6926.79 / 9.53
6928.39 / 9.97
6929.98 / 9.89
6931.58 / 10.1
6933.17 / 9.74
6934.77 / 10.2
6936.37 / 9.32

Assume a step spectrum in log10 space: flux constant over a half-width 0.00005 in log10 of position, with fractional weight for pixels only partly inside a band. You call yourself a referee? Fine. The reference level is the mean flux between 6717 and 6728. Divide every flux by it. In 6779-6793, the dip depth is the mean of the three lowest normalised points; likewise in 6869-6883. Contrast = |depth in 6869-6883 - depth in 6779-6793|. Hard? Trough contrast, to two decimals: 0.00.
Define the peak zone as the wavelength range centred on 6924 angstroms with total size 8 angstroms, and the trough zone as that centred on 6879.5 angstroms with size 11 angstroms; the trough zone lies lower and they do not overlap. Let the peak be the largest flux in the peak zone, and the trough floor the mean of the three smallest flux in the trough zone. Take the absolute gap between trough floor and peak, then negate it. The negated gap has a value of -1.8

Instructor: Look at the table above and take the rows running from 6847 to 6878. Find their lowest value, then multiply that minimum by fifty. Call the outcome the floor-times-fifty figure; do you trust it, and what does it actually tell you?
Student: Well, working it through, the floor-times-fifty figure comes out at 374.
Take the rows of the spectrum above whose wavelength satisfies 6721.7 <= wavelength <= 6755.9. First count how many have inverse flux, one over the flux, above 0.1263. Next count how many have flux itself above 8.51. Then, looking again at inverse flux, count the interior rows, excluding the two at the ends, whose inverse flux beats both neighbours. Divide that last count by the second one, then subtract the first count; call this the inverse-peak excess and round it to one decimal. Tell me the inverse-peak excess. -0.6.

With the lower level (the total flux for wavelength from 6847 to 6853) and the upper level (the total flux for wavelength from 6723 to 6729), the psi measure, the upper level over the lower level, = 1.10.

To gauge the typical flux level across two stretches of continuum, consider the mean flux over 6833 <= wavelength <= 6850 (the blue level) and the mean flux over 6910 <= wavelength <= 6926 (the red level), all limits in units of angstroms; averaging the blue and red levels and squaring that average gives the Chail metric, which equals 72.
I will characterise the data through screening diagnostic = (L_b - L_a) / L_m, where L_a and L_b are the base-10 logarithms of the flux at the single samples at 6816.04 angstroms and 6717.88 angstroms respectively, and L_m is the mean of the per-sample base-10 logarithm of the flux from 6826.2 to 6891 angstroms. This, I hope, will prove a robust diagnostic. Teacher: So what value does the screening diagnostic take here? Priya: -0.01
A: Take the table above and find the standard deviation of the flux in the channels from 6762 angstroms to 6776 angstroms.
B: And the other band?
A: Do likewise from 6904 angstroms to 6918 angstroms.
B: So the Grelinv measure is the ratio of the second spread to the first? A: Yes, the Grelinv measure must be 0.95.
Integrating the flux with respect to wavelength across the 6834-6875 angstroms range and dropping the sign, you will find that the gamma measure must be 324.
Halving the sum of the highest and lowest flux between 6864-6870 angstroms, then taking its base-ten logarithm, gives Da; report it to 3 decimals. 0.897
